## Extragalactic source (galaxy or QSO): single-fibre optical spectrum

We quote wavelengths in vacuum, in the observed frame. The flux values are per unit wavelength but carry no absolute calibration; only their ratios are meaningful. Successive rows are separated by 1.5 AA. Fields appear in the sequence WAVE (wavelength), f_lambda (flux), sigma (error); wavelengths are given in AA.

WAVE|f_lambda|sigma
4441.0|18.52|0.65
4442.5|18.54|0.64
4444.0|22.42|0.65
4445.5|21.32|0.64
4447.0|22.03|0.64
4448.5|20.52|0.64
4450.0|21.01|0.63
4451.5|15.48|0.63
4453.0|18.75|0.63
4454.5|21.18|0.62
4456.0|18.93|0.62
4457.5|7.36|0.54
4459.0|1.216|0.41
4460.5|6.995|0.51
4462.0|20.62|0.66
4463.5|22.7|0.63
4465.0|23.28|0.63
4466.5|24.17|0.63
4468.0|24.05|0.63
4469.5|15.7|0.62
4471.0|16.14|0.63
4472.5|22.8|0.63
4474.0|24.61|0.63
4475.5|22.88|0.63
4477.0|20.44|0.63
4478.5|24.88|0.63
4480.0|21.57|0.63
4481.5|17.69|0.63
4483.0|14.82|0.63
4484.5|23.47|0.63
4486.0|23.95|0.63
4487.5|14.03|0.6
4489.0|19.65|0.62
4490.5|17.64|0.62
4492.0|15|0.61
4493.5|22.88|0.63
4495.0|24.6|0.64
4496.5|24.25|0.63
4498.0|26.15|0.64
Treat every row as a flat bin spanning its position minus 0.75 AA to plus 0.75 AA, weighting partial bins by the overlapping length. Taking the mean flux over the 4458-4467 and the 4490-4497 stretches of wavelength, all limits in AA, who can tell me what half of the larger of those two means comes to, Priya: 10.4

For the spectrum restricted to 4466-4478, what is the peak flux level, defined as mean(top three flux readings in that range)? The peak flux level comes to 24.28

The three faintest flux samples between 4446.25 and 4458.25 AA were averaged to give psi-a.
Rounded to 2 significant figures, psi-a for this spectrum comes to 14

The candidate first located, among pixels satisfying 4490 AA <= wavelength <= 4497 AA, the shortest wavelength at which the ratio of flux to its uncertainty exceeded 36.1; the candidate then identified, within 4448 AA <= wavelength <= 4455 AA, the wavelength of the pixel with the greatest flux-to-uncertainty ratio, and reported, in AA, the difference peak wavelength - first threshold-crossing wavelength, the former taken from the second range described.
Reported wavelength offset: -39 AA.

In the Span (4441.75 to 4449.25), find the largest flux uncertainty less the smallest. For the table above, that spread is 0.010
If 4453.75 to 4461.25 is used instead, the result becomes 0.210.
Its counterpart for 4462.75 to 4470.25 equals 0.010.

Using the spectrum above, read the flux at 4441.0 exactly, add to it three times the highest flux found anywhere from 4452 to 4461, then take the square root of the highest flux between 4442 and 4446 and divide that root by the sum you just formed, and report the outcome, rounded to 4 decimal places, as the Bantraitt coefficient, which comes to 0.0577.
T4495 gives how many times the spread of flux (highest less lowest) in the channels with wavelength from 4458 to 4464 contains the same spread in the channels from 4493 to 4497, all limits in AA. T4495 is 12.5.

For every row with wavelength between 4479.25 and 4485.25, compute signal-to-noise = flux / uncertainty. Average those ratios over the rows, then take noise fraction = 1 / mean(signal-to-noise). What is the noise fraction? 0.032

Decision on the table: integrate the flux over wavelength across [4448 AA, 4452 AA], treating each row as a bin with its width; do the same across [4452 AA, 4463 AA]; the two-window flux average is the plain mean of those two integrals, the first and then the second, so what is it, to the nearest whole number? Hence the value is 114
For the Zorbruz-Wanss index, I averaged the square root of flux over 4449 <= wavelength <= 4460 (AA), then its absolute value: 3.66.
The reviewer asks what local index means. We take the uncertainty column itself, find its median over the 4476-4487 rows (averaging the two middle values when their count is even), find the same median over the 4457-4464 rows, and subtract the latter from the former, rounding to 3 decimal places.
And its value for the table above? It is 0.090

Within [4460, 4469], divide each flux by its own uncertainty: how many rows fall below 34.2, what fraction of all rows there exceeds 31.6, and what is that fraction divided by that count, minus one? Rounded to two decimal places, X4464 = -0.67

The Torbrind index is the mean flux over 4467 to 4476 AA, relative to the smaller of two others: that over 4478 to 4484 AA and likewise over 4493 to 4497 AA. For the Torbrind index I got 1.07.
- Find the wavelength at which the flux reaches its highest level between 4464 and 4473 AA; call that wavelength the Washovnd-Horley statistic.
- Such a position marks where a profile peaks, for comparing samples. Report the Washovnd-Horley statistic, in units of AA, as 4466.5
